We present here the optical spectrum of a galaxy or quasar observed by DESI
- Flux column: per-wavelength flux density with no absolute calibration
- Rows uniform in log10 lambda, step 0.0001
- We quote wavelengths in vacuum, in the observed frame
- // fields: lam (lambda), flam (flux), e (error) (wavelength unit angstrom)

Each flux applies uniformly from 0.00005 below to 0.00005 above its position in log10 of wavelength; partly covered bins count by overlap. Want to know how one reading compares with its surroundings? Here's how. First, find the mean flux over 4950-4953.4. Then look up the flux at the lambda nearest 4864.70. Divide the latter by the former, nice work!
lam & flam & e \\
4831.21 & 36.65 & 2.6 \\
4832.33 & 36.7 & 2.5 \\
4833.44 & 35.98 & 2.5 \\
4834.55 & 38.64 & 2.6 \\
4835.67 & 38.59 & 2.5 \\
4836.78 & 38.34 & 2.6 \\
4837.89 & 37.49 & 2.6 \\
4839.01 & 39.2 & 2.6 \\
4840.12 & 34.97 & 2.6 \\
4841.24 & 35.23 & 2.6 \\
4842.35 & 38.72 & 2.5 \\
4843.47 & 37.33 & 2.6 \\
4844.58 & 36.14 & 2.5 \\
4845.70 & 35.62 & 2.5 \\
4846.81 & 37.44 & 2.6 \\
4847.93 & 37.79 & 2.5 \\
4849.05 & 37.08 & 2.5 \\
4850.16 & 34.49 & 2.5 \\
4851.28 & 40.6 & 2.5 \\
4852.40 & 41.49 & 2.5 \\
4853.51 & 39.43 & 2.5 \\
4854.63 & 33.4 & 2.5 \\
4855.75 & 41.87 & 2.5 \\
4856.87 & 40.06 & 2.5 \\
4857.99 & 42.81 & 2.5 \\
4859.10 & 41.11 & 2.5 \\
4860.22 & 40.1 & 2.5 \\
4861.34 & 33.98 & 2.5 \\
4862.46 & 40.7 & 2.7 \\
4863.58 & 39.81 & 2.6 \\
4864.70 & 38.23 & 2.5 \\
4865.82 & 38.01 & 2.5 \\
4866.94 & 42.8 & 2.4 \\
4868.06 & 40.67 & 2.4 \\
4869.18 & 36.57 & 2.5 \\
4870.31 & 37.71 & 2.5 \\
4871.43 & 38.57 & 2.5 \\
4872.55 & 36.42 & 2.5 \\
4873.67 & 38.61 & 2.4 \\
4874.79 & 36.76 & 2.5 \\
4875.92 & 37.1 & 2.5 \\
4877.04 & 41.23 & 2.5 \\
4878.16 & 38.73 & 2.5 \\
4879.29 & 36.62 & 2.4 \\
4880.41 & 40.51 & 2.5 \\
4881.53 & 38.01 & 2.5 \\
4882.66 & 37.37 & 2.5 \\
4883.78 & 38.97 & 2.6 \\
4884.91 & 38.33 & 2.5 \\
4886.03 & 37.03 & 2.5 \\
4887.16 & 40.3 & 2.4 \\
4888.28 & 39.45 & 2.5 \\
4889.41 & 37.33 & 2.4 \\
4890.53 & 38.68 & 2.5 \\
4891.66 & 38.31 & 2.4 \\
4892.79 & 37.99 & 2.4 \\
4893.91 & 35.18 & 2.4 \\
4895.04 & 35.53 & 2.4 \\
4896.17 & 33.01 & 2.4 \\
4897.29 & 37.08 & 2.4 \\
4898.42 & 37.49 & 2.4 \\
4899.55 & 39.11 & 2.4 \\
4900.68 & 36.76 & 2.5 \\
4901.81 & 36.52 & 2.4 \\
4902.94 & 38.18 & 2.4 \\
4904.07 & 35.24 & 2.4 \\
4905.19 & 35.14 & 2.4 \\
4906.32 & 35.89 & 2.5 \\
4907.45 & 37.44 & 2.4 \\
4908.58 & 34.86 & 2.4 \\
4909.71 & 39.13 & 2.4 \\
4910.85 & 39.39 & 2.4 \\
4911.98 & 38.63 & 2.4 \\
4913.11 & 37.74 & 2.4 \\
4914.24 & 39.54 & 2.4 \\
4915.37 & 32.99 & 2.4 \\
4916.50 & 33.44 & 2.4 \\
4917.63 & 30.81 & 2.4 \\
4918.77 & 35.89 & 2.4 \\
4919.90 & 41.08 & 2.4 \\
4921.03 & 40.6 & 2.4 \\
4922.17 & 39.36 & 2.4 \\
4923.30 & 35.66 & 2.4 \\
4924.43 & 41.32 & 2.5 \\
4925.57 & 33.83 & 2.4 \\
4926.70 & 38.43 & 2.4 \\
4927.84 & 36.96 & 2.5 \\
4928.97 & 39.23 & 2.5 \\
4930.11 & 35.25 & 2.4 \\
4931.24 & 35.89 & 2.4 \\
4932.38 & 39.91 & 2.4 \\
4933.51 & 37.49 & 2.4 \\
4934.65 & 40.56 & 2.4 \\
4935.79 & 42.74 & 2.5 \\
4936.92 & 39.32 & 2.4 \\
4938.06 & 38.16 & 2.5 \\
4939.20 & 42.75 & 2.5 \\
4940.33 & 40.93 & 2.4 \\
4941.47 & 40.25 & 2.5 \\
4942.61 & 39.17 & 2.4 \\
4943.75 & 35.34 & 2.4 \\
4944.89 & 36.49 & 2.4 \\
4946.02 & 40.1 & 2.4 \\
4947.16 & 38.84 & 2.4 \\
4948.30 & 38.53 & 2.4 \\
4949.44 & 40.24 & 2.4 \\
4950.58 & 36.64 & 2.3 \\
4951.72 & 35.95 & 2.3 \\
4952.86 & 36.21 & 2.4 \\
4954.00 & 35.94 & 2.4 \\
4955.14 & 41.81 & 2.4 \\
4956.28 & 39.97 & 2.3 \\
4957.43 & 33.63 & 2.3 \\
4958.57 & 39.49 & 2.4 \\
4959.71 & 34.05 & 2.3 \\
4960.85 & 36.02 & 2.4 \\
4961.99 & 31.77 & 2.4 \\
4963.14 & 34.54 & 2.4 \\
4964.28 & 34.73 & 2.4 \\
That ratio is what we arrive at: 1.05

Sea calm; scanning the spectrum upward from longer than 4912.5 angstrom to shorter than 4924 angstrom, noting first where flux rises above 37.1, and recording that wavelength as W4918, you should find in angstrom 4913.11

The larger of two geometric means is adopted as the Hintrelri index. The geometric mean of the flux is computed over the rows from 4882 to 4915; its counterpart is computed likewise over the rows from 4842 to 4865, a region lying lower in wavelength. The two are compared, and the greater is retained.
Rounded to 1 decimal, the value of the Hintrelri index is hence 38.4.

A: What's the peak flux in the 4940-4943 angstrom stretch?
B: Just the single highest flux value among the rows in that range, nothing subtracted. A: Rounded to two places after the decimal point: 40.93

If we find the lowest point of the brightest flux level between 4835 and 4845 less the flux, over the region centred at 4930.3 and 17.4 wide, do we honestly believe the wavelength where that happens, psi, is 4935.79 angstrom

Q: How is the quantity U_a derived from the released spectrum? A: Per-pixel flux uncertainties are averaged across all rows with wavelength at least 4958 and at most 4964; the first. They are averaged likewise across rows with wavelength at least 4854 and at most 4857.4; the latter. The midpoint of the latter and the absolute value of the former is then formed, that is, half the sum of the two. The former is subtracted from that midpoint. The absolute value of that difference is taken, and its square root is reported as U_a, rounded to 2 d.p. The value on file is 0.24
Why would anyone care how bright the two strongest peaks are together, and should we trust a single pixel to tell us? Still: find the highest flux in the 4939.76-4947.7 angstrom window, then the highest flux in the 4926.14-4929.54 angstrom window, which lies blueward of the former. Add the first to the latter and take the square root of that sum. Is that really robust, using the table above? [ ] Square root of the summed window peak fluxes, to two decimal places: 8.95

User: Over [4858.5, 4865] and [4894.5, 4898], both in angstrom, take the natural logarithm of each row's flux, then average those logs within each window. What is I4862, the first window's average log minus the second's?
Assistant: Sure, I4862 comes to 0.101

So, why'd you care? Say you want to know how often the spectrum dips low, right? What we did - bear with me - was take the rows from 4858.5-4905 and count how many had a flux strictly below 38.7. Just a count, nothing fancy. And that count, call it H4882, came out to 28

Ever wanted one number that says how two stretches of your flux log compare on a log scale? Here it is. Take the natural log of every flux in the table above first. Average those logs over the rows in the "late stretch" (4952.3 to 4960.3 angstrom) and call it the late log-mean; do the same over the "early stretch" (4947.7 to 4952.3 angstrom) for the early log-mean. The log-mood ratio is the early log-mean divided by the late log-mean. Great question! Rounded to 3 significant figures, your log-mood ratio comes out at 1.00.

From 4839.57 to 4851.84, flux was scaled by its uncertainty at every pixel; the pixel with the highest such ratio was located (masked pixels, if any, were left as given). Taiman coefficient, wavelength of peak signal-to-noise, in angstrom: 4851.28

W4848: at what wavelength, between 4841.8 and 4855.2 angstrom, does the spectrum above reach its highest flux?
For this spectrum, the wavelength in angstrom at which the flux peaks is 4852.40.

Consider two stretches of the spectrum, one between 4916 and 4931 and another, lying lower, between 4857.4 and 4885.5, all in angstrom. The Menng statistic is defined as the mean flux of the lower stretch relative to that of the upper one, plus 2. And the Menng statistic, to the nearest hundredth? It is 3.05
